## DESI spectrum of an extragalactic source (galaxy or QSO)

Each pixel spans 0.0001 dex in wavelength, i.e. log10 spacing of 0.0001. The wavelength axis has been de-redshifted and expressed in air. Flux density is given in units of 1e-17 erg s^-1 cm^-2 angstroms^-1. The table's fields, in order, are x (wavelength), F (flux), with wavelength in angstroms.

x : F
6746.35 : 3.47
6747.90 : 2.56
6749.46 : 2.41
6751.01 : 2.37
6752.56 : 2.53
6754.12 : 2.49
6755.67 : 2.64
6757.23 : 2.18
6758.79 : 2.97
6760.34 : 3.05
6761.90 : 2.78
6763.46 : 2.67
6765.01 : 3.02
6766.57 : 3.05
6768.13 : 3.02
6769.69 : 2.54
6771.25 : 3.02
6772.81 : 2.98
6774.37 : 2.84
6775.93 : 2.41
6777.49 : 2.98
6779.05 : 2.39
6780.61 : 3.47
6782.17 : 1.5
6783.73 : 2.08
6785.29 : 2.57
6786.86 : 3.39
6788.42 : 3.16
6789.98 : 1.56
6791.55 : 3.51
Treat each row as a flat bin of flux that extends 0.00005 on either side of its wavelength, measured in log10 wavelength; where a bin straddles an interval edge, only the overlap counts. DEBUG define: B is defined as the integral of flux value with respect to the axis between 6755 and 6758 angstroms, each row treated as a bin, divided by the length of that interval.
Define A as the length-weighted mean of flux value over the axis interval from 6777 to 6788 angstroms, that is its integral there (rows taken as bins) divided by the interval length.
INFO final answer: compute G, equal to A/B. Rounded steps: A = 2.63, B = 2.40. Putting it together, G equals 1.10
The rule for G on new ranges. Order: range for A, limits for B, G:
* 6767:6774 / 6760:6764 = 1.03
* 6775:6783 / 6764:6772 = 0.87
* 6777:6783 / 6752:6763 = 0.96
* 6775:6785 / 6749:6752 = 1.03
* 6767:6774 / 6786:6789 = 0.89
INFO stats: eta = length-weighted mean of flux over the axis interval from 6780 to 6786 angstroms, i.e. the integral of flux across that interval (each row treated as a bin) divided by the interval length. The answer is 2.4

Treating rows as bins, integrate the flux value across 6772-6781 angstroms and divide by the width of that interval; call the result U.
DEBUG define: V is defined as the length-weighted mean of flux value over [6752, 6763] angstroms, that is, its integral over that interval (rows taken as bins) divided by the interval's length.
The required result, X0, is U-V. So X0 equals 0.15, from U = 2.82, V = 2.66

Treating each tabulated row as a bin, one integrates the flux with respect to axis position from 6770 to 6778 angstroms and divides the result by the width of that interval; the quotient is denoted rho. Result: 2.82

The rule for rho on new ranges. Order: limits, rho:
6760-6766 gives 2.87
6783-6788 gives 2.72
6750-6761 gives 2.60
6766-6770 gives 2.90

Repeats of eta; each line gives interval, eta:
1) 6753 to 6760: 2.6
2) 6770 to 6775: 2.9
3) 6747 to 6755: 2.5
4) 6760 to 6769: 2.9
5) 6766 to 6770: 2.9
